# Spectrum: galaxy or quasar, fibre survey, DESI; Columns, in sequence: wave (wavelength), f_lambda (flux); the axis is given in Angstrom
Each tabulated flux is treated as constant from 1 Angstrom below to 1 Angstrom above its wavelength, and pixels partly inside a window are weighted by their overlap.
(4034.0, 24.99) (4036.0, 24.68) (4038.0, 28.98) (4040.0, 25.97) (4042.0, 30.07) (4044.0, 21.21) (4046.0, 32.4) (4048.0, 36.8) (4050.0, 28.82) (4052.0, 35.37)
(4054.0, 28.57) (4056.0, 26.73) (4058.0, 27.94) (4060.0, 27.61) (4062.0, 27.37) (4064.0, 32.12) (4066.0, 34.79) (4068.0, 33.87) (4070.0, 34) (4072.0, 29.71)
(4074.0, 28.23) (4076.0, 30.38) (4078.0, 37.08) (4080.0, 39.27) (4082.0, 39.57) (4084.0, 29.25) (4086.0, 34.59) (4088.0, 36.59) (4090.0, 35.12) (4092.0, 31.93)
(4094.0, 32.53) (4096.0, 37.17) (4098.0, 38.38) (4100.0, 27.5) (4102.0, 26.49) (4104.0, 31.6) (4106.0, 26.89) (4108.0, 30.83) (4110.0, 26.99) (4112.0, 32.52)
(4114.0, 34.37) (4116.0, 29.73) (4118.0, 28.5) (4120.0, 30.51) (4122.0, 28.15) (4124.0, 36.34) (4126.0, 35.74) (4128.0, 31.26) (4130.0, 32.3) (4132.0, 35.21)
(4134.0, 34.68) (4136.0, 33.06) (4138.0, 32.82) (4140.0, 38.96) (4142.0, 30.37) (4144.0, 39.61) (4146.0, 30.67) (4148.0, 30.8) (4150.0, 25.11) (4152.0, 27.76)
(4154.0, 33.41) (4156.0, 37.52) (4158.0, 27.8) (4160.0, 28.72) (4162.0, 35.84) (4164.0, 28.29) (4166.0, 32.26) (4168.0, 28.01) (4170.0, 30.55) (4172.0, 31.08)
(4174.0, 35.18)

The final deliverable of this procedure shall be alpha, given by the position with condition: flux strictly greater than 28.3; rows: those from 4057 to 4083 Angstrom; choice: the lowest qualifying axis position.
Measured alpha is 4064.0 Angstrom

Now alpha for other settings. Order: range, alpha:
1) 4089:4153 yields 4090.0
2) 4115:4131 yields 4116.0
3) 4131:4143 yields 4132.0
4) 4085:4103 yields 4086.0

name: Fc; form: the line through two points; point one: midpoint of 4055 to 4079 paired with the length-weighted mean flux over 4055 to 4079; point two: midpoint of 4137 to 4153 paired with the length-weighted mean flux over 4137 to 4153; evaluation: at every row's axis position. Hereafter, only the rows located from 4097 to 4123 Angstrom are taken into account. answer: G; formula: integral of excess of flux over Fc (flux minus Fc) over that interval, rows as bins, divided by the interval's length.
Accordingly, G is -1.3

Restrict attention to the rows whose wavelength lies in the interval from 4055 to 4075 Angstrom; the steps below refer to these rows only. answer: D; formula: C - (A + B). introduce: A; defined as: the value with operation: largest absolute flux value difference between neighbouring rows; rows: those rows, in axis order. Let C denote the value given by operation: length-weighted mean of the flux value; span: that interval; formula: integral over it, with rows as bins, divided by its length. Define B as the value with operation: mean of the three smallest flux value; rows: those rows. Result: -1.7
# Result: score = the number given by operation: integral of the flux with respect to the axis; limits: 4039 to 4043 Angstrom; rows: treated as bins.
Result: 112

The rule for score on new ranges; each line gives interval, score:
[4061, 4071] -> 324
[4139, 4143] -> 139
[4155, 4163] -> 260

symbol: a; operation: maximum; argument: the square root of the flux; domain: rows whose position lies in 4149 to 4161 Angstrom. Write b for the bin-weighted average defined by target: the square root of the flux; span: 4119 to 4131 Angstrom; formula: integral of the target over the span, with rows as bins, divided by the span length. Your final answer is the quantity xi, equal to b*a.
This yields 34.8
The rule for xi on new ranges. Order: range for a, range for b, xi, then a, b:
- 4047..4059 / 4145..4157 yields 33.6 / 6.07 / 5.55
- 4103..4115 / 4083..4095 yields 33.8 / 5.86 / 5.77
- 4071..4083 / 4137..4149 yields 36.6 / 6.29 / 5.81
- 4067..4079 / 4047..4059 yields 33.7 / 6.09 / 5.53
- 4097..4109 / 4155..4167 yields 34.8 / 6.20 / 5.62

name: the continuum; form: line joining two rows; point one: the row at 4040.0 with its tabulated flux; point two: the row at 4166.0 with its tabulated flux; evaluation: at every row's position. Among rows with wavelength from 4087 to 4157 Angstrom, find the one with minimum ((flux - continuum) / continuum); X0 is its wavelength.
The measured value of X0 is 4150.0 Angstrom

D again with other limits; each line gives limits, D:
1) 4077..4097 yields -6.2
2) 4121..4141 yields -4.9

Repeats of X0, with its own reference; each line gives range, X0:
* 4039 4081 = 4044.0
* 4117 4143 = 4122.0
